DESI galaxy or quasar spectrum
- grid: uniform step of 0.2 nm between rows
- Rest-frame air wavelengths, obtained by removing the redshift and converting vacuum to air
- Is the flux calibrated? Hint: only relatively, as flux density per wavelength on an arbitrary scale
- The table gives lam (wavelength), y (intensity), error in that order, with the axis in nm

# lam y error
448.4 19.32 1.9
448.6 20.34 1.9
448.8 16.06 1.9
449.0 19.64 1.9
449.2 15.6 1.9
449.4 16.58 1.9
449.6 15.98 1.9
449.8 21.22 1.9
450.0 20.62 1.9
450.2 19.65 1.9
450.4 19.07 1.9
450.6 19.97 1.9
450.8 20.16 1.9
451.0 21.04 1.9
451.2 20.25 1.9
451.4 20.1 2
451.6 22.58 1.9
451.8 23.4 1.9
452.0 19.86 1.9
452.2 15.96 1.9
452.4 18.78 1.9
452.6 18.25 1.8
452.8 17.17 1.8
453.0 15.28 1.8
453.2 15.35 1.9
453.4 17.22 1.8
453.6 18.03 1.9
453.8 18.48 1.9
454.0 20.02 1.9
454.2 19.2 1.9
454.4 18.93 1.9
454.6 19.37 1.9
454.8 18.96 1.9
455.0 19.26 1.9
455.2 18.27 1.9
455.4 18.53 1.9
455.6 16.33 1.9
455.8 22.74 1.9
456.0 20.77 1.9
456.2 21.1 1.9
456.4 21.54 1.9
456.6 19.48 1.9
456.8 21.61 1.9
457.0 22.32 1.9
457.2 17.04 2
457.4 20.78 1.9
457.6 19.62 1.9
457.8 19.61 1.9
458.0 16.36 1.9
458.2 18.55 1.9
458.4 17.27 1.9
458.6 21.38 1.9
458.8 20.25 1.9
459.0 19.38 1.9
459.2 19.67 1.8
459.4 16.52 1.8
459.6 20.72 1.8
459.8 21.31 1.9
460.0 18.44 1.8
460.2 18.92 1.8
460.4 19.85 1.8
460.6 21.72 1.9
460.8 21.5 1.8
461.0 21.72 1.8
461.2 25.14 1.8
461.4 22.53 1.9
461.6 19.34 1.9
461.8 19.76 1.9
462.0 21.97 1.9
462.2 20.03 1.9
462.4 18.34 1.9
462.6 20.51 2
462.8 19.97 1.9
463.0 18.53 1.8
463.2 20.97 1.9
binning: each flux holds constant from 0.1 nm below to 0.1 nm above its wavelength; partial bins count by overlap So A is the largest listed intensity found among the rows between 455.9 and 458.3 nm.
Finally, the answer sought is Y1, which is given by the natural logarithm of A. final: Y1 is 3.11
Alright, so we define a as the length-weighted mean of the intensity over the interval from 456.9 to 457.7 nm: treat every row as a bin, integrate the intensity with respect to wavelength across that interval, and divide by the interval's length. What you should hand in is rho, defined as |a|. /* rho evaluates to 19.9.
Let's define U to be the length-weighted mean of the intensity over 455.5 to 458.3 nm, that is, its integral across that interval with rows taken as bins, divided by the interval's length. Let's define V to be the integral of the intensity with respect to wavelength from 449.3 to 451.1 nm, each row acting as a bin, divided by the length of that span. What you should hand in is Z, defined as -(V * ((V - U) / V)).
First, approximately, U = 19.8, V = 19.4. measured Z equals 0.5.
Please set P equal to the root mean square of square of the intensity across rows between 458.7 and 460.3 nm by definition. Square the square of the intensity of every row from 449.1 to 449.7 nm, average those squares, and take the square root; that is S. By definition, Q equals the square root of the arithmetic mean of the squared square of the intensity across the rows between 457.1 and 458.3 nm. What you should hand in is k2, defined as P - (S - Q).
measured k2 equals 479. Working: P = 382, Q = 355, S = 258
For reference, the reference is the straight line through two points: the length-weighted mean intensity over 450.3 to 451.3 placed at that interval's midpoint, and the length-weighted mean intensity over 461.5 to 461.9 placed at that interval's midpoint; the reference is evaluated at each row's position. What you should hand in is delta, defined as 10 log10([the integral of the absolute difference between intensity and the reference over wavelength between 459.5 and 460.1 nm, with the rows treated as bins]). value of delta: -1.1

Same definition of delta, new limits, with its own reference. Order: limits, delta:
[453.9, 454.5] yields -4.4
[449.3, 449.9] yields 2.5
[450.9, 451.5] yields -6.4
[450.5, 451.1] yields -6.4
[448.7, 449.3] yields 2.7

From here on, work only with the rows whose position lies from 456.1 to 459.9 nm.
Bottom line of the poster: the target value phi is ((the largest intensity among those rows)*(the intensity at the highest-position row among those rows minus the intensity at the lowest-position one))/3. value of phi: 2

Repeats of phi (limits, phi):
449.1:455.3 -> 21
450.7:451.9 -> 25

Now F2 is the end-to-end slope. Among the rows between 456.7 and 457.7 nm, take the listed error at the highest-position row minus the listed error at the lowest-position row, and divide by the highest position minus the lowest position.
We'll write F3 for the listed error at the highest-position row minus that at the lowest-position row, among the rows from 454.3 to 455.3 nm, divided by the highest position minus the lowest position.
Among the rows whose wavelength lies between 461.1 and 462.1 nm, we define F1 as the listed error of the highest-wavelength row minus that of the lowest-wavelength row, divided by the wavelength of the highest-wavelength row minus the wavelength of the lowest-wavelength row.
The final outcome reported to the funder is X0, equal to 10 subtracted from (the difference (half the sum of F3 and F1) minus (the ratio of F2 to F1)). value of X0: -9.9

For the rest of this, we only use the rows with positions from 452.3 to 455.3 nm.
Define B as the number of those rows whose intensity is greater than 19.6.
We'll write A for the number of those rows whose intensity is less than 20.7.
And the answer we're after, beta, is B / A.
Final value 0.1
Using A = 15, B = 1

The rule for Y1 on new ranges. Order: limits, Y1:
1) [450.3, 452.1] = 3.15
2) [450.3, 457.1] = 3.15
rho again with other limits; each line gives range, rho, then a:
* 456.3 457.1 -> 21.2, 21.2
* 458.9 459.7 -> 19.1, 19.1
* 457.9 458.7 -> 18.4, 18.4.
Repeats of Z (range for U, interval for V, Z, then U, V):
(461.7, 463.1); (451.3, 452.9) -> 0.4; 19.9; 19.5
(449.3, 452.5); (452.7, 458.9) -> 0.6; 19.7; 19.1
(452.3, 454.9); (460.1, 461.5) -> -3.5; 18.1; 21.6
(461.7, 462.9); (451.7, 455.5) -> 1.7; 20.1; 18.4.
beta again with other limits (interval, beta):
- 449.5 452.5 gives 1.0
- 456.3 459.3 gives 0.9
